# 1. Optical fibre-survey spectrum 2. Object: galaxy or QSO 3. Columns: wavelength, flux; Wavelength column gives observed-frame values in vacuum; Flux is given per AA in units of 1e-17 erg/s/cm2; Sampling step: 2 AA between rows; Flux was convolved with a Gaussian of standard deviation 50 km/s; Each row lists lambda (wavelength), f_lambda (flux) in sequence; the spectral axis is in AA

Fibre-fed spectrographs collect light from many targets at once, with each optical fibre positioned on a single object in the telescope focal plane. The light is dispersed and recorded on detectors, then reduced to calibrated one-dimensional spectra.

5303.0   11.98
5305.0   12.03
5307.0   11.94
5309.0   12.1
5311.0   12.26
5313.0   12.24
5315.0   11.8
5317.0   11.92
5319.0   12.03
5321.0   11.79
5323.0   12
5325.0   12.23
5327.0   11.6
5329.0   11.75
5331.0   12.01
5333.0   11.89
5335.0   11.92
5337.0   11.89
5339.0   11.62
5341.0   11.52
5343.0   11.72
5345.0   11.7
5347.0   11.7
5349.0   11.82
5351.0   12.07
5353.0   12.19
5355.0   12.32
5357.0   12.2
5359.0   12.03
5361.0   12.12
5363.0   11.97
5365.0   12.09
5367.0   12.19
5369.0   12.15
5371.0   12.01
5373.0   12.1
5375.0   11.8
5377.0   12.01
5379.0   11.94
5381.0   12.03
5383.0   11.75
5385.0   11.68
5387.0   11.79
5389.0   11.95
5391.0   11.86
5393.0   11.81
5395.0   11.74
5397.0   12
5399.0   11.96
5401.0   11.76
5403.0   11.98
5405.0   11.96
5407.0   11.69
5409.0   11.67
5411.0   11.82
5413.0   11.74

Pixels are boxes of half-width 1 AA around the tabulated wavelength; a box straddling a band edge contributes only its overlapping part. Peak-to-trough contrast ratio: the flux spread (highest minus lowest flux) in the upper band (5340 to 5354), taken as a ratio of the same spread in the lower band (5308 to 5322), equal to 1.4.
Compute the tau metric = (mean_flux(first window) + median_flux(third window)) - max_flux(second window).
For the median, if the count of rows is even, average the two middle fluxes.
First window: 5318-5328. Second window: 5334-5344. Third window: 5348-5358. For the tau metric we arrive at 12.2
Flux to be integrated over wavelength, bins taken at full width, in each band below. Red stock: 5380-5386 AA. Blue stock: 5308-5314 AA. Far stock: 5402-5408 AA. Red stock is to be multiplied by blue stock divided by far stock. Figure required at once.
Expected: 72.9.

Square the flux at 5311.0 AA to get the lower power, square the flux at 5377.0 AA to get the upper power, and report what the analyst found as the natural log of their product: 9.98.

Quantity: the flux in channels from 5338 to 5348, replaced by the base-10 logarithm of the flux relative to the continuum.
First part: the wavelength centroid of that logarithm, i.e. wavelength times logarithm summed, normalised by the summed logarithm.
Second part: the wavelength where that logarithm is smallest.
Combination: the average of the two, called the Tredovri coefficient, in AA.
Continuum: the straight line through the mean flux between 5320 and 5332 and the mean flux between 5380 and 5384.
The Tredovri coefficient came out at 5341.7 AA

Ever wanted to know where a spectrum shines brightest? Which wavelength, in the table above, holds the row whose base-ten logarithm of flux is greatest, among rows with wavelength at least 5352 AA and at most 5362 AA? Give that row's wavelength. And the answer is 5355.0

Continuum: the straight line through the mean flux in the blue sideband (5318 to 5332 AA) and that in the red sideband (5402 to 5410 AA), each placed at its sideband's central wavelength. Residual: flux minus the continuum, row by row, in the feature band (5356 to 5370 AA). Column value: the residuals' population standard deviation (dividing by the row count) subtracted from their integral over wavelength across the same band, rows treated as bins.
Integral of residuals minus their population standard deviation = 3.2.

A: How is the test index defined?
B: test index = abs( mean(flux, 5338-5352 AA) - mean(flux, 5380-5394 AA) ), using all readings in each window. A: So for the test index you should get 0.10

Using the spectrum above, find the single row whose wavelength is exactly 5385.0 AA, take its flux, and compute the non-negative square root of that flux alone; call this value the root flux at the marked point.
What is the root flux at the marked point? 3.42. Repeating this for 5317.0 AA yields 3.45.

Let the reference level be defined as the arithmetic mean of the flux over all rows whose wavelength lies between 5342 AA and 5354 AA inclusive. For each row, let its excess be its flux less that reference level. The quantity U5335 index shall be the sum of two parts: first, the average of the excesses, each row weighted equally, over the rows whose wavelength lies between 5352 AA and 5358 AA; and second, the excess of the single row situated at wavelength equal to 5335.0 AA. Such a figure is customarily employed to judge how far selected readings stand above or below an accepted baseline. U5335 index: 0.423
